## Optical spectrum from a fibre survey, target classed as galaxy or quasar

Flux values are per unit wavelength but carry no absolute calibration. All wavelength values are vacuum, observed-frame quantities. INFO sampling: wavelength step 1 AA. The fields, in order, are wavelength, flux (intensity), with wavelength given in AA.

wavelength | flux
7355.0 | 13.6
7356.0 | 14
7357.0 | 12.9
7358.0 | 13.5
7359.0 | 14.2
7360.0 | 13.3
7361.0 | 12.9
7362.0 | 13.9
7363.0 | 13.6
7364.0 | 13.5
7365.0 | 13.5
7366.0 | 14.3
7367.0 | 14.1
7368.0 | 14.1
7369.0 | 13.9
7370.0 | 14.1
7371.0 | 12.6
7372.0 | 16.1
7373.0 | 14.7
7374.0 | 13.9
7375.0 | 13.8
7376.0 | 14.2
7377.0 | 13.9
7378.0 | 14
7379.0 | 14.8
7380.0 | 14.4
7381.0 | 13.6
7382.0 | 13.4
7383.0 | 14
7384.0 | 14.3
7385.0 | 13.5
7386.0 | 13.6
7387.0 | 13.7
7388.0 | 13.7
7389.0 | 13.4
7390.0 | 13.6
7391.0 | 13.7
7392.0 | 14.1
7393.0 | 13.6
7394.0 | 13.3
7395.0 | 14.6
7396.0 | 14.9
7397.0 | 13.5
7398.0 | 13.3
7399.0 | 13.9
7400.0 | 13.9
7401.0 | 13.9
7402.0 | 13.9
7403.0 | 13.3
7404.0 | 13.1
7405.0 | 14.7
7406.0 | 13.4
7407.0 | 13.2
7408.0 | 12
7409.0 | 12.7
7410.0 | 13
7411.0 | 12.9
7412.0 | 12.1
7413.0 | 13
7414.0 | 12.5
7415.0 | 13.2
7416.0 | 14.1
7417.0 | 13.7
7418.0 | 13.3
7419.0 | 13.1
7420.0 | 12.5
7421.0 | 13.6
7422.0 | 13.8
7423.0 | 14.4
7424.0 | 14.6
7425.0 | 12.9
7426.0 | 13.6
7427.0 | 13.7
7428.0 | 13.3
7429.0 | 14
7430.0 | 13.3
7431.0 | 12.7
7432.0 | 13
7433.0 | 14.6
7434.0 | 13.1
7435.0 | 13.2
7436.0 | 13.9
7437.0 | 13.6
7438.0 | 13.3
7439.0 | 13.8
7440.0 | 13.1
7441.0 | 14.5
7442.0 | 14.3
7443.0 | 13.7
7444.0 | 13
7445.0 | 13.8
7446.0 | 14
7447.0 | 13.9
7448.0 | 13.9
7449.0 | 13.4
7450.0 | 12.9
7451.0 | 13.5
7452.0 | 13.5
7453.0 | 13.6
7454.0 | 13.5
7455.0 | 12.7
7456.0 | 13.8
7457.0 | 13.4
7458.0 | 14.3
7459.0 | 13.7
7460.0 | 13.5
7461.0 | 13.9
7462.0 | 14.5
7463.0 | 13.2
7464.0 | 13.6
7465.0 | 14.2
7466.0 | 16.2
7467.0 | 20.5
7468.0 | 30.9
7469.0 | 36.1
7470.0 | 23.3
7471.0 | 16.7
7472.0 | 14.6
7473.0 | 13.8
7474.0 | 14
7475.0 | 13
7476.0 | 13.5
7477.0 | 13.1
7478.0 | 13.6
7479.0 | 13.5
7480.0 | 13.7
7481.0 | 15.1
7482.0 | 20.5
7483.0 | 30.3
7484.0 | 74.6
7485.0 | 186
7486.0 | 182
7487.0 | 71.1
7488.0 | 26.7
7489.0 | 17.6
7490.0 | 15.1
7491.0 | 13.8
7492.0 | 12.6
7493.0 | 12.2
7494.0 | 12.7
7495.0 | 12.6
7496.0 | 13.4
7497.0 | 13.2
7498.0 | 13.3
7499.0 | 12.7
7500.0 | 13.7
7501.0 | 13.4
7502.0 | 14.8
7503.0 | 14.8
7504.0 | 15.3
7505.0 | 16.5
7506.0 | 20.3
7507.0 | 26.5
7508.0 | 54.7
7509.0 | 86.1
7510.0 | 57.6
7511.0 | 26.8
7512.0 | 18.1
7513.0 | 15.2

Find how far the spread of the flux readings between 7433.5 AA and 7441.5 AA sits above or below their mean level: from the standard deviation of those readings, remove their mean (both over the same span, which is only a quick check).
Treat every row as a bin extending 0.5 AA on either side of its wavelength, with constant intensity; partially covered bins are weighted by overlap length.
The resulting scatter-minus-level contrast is -13.1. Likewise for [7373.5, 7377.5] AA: -13.8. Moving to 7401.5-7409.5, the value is -12.5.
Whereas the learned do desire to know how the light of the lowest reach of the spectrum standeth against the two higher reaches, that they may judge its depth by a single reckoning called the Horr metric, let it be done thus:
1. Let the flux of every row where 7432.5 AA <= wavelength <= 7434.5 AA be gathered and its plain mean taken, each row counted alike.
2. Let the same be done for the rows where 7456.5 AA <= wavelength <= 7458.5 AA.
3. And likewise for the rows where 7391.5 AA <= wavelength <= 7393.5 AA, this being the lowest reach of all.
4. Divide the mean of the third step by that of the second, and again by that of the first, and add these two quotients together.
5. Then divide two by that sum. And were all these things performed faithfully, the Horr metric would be 1.00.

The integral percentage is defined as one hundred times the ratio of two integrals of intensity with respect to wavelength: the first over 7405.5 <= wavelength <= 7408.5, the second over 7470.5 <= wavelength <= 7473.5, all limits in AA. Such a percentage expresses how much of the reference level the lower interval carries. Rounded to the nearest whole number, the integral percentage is 86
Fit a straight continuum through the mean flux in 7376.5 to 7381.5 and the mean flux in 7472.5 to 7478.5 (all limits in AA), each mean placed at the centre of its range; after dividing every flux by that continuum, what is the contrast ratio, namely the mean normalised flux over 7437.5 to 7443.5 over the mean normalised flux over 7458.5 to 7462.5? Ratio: 0.98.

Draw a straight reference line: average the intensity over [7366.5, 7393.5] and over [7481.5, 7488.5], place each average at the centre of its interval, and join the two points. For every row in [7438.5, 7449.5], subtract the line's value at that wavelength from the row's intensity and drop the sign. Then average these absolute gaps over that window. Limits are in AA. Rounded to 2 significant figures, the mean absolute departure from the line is 43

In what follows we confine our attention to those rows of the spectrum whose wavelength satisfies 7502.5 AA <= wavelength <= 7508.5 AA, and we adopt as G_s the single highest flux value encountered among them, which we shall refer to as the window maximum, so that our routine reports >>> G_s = 54.7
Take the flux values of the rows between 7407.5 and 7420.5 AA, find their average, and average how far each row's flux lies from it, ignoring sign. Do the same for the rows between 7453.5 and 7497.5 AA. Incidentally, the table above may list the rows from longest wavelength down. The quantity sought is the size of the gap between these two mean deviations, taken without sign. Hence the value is 19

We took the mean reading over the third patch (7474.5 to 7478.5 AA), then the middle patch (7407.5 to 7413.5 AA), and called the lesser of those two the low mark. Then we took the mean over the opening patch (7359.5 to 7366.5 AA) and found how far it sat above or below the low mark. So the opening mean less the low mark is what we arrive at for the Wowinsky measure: 1.0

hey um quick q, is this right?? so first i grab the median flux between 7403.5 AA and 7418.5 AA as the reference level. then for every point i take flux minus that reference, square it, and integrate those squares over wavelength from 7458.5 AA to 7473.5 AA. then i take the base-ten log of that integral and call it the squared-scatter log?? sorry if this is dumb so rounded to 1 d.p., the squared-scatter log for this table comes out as 3.0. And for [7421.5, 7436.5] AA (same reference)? 1.0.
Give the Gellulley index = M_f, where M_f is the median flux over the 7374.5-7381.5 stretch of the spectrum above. 14.0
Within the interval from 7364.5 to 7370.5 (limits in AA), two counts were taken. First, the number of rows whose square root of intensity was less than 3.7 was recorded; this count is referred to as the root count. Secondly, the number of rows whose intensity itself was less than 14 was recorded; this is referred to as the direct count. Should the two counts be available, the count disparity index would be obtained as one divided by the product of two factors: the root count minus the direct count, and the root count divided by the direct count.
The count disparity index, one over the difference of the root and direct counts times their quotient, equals -2.00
